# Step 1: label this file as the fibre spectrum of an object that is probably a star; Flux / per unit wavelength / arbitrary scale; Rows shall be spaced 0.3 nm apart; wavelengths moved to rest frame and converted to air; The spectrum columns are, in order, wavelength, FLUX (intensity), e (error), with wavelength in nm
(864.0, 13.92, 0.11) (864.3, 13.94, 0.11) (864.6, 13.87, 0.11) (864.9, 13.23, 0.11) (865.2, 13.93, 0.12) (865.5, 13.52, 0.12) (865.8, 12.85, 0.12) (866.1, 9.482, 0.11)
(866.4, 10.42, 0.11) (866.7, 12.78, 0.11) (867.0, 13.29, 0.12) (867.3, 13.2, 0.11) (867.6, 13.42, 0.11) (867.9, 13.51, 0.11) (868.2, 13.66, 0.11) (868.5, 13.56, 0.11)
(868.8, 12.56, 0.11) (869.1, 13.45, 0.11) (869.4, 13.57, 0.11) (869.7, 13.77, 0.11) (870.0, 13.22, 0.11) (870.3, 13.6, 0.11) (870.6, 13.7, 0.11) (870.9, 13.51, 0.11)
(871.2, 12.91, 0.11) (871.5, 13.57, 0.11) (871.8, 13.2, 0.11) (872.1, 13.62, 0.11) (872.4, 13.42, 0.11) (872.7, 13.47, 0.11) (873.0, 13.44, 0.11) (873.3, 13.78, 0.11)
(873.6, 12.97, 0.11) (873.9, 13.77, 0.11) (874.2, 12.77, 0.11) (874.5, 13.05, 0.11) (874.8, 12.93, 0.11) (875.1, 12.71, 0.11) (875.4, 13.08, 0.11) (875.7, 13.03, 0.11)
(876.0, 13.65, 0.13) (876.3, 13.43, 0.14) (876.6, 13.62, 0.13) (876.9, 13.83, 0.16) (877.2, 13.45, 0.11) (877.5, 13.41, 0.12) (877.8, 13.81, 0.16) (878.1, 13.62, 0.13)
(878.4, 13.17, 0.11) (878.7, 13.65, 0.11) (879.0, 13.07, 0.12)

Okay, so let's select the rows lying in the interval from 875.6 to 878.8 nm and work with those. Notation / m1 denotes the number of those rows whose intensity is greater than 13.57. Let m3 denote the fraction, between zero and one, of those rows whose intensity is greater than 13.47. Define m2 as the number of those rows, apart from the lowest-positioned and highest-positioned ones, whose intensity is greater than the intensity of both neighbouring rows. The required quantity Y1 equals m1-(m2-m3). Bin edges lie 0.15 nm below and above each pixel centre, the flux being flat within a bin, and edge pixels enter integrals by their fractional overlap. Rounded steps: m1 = 6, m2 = 3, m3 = 0.55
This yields 3.55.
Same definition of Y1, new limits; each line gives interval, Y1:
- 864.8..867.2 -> 0.25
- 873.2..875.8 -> -0.78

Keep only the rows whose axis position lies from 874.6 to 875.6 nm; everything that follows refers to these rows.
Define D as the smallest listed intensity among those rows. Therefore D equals 12.71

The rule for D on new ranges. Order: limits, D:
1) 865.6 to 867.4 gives 9.482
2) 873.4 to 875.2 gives 12.71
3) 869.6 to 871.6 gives 12.91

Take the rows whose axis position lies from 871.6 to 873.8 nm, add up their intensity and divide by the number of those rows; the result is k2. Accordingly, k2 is 13.4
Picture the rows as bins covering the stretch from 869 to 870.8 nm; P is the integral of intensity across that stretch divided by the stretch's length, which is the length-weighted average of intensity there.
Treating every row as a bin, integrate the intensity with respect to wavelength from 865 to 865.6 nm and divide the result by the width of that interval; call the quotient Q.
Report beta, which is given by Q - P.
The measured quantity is 0.15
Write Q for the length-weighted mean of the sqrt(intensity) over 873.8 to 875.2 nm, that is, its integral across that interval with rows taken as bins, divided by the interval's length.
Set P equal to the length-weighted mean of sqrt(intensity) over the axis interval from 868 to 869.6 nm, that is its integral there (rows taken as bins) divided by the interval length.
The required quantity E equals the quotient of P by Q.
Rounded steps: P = 3.66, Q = 3.61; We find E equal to 1.01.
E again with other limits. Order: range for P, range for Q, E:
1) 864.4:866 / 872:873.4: 0.99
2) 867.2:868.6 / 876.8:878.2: 0.99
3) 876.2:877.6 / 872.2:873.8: 1.00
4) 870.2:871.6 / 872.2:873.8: 1.00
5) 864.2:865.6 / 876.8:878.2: 1.00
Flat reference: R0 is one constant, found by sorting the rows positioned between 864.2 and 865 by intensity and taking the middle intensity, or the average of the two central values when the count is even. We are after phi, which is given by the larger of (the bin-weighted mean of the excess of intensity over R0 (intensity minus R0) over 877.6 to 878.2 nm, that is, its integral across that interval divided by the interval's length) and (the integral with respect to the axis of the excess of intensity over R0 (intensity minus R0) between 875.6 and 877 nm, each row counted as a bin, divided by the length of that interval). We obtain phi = -0.17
